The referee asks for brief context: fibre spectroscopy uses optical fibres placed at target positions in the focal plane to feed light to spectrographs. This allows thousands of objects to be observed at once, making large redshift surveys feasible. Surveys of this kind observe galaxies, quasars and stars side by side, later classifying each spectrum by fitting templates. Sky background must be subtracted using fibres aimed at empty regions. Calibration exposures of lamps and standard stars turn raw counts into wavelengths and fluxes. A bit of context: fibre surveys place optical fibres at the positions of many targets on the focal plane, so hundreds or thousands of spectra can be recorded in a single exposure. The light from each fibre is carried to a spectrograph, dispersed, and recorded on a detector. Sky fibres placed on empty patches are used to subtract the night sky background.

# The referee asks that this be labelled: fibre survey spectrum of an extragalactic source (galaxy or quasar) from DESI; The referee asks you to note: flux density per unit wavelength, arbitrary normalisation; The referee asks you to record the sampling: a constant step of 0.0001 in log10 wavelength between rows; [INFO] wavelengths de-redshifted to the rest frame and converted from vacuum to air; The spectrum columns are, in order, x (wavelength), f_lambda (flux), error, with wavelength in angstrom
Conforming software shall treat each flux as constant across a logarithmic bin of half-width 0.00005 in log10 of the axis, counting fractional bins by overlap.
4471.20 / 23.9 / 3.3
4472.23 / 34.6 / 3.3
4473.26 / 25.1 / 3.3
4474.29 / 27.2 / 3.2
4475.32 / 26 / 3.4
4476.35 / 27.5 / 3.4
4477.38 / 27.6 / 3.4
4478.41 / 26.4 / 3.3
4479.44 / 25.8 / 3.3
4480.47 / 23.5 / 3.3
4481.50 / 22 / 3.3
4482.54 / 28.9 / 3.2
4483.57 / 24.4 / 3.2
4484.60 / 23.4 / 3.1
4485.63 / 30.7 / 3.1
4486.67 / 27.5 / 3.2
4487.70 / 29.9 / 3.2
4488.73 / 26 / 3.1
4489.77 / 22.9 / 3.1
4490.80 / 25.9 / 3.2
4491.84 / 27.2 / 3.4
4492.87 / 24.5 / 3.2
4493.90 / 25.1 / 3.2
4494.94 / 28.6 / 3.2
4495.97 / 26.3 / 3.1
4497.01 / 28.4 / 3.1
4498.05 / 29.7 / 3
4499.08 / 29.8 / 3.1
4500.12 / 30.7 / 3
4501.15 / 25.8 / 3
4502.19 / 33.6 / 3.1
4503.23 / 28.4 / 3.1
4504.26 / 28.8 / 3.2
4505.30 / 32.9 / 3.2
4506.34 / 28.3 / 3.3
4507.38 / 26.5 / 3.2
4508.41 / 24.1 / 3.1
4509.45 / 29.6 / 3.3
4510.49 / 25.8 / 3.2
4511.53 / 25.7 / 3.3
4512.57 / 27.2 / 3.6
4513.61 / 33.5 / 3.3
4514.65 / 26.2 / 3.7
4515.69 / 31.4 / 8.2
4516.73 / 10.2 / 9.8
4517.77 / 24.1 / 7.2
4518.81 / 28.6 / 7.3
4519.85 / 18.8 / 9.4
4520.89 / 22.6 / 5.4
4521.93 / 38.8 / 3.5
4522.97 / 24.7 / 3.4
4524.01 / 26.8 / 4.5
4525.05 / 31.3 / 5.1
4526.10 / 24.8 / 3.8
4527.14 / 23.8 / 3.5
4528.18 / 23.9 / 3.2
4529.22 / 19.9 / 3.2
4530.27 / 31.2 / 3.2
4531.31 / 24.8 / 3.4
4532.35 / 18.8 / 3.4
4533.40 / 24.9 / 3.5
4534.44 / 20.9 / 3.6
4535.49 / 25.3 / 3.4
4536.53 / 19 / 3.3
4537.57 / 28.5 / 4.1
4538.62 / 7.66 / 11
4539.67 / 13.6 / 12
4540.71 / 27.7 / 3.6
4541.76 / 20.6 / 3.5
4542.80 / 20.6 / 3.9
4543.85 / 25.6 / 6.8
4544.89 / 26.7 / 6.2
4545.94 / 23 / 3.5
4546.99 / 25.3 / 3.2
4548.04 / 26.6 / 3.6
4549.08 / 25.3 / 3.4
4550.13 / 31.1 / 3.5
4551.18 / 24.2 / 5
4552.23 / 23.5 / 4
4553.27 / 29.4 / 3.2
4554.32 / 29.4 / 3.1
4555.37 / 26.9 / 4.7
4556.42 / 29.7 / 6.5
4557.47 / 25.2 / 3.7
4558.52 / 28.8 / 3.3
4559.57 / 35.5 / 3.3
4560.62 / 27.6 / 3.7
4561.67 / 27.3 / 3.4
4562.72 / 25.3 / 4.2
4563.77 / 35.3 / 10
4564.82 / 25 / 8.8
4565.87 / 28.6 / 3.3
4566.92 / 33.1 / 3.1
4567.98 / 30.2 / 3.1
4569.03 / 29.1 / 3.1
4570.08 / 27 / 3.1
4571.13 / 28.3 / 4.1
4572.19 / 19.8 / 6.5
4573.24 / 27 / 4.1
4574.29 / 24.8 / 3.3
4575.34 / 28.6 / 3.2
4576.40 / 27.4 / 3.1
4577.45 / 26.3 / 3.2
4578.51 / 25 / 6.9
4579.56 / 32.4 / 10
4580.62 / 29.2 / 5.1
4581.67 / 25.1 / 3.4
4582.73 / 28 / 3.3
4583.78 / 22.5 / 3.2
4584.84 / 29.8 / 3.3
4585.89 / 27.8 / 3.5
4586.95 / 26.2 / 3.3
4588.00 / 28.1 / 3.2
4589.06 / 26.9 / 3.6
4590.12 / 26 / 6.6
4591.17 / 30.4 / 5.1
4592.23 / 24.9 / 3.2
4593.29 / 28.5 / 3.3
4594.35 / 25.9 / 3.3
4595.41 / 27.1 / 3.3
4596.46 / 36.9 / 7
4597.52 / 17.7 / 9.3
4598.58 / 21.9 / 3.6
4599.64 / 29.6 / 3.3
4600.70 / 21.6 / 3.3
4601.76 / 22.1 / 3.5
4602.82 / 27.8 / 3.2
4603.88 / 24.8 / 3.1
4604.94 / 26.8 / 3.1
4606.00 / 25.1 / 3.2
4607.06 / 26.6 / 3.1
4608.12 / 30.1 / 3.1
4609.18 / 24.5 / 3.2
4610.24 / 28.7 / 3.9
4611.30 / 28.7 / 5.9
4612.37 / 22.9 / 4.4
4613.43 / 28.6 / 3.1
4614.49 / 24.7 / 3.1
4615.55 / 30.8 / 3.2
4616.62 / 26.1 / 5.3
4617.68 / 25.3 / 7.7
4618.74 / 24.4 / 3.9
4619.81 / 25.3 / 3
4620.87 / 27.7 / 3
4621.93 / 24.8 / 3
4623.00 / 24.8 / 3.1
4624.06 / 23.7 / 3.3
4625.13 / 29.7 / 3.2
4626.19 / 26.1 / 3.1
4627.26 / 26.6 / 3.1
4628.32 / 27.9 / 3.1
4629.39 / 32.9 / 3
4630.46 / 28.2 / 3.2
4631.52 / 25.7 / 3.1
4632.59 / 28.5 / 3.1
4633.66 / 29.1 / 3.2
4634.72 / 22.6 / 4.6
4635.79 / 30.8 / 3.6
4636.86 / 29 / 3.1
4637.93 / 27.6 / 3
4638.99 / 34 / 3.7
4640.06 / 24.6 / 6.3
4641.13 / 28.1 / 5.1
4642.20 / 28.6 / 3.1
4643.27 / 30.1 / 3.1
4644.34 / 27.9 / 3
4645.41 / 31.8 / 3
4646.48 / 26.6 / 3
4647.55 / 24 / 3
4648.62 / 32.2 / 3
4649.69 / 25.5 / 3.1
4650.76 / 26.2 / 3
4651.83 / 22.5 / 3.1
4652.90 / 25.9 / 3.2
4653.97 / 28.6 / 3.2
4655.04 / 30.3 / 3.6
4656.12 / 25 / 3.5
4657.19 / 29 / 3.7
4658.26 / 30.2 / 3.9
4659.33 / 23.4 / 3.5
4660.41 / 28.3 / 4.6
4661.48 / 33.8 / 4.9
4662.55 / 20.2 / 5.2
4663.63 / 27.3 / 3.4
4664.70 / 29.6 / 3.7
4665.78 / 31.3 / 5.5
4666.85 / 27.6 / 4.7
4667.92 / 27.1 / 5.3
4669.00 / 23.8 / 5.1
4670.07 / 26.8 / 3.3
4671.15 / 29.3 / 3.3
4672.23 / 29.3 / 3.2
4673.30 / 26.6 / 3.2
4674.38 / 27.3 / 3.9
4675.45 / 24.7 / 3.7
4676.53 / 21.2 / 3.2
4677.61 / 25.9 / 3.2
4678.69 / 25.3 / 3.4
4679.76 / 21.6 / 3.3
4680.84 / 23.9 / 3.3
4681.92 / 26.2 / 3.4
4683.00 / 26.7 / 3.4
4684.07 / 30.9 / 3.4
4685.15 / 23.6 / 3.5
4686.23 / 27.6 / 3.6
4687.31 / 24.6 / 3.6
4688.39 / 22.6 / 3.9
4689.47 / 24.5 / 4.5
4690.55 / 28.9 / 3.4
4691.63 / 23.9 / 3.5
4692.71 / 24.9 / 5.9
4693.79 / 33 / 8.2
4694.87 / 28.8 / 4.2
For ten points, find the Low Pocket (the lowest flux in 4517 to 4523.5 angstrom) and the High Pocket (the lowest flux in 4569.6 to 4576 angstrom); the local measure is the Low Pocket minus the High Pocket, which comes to -1.0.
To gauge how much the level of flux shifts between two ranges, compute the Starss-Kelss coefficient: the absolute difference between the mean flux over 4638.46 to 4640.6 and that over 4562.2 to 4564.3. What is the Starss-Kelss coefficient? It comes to 1.0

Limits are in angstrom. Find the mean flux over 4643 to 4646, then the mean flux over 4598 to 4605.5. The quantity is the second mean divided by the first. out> 0.83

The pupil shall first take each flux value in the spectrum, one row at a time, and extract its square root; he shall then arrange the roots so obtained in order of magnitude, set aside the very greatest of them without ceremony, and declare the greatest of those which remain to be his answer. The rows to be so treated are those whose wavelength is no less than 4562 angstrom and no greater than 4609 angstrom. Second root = 5.9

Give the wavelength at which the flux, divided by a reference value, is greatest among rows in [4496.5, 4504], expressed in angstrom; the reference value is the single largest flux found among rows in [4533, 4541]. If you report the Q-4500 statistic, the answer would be 4502.19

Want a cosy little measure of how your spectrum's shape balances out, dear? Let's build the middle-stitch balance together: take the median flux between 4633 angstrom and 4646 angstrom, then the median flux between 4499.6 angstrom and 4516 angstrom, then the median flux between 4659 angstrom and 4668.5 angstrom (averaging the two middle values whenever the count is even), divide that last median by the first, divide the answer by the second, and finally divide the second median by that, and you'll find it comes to 839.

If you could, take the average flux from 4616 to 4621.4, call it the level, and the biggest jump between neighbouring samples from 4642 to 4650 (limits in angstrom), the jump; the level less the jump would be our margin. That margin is 17.6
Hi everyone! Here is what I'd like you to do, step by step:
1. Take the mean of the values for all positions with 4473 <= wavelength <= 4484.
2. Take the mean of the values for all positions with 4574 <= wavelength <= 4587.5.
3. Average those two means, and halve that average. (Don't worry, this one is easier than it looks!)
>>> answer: 13.3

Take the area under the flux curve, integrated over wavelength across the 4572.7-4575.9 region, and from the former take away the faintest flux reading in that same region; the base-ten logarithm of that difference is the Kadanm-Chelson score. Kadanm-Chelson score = 1.78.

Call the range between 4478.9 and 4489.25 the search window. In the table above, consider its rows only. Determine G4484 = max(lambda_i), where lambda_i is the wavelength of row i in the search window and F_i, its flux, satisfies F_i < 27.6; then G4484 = 4488.73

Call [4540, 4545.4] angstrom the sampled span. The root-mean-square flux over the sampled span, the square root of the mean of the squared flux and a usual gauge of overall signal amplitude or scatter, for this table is 24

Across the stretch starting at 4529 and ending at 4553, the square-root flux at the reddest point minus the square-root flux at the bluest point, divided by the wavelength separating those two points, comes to 0.017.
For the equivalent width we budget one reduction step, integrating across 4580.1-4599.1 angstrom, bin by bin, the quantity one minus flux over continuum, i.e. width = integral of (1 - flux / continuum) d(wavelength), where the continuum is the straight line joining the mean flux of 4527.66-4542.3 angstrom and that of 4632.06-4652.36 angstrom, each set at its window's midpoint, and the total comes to -1.4 angstrom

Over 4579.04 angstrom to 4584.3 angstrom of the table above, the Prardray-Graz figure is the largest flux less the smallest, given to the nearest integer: 10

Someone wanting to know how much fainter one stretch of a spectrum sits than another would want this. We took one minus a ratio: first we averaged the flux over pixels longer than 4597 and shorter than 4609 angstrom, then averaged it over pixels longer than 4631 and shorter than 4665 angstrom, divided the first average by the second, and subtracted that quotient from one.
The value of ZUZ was 0.10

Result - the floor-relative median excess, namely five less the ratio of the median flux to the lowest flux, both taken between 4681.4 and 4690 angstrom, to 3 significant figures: 3.88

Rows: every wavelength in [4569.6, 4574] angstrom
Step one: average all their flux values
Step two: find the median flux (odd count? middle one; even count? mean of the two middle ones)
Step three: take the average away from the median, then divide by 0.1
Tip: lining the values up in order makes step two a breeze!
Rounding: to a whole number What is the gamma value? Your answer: 15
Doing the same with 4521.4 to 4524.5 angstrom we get -33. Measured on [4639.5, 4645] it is 2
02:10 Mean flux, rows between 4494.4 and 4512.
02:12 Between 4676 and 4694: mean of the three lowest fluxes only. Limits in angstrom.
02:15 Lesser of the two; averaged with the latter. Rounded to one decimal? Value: 21.8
